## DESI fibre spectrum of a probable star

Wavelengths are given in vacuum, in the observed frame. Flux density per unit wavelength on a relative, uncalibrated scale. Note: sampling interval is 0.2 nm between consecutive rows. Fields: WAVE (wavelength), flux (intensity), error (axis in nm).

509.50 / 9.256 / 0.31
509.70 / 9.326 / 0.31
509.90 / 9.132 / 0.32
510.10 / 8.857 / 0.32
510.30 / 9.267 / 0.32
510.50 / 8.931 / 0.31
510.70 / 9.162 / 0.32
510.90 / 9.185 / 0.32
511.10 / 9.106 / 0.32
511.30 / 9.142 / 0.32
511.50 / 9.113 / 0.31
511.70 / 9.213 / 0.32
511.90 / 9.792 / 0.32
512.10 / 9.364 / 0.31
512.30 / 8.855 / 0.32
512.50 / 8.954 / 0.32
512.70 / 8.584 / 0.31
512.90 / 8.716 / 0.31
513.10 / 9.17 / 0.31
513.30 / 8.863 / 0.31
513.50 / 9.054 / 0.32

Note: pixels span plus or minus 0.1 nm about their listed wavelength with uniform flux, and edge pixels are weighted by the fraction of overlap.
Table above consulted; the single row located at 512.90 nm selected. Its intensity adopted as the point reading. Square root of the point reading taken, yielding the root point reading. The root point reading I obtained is 2.952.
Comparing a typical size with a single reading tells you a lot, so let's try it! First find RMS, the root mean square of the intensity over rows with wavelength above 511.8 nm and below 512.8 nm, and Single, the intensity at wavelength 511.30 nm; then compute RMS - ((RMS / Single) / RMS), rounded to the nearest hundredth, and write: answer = 9.01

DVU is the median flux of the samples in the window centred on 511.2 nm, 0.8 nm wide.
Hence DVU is 9.13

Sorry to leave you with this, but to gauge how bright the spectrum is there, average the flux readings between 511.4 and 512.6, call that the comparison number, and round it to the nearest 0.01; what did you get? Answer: 9.22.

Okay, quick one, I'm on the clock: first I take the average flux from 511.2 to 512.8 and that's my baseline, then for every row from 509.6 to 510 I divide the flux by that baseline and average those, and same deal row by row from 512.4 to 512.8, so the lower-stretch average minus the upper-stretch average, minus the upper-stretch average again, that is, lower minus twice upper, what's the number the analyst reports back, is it -0.91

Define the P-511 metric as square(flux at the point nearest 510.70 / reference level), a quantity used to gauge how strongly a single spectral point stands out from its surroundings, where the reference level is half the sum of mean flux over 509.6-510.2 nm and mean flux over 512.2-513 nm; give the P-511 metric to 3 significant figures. 1.05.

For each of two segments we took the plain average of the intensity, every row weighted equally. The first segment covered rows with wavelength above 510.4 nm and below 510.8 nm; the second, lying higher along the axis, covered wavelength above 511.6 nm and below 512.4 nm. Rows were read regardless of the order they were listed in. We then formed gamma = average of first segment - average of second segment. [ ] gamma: -0.26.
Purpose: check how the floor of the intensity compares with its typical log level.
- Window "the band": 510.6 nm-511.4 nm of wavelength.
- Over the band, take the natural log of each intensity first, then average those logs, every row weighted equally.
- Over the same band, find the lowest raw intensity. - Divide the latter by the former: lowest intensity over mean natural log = 4.11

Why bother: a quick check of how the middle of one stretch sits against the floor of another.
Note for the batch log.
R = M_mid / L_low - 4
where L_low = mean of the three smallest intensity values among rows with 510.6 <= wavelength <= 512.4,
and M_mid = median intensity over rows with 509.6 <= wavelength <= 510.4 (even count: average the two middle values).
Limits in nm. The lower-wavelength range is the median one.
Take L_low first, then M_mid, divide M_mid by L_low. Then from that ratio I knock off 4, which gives -2.98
